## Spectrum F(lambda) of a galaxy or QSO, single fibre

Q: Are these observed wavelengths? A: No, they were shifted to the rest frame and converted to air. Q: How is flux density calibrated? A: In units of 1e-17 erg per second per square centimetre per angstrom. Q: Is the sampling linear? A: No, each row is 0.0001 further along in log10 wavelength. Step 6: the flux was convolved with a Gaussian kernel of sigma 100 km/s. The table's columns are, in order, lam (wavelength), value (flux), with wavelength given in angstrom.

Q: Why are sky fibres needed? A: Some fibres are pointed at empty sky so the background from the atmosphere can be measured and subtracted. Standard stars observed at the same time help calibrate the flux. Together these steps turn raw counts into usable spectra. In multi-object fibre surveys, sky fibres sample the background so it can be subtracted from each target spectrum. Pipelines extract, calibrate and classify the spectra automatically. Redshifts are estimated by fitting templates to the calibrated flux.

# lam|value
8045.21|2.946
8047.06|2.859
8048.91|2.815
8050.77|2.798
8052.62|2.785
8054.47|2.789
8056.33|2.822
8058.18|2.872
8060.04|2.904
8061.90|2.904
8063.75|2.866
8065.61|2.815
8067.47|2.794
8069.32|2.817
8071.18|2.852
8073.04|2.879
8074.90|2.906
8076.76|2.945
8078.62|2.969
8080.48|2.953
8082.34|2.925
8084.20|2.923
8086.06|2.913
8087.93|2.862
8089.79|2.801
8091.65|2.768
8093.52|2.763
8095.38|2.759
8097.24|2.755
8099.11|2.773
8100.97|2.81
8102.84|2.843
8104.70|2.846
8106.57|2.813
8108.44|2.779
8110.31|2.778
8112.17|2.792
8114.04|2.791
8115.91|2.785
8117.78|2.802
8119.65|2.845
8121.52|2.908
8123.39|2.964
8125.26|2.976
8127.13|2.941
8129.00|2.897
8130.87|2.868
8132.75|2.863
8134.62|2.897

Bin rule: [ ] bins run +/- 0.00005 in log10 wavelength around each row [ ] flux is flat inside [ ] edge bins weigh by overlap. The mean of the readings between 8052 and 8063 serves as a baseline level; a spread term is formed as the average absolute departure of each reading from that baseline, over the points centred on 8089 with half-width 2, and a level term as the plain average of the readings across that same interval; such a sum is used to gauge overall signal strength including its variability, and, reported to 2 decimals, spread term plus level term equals 2.86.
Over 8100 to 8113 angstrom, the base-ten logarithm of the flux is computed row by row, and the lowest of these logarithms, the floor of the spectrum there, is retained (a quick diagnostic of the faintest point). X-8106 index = 0.444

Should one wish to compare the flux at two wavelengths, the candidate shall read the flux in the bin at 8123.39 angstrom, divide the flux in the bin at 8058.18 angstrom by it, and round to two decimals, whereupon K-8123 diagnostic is 0.97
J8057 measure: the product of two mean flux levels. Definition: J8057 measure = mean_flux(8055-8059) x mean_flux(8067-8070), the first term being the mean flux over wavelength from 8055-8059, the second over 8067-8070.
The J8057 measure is 7.99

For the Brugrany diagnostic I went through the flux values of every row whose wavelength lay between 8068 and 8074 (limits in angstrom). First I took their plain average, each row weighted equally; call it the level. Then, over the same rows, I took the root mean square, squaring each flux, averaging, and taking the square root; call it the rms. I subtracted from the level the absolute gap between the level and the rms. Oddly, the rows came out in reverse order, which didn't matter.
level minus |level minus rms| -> 2.85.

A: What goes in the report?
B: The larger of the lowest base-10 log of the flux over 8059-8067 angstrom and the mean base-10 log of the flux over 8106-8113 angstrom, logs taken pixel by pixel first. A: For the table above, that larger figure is 0.449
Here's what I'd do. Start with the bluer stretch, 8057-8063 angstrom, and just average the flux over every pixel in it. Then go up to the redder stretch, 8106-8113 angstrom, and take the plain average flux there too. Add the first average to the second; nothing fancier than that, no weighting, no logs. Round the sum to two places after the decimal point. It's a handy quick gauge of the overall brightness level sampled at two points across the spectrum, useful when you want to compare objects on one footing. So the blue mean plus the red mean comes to 5.68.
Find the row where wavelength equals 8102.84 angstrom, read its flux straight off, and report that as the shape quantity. 2.843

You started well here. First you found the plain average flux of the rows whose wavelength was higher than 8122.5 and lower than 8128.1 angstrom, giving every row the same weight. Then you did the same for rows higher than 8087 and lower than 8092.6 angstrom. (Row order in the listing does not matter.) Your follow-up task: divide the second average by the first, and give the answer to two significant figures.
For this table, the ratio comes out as 0.95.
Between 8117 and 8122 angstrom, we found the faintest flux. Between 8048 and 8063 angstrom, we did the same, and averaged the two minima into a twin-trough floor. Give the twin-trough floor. 2.79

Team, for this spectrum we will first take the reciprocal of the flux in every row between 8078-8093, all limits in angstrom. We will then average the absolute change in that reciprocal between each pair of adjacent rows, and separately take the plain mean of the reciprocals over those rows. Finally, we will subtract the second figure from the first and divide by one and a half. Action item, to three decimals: -0.229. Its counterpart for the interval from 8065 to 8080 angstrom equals -0.230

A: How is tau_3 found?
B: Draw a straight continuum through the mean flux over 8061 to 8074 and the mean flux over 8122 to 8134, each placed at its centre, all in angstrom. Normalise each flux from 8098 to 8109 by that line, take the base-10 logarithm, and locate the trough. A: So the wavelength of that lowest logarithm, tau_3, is 8108.44 angstrom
